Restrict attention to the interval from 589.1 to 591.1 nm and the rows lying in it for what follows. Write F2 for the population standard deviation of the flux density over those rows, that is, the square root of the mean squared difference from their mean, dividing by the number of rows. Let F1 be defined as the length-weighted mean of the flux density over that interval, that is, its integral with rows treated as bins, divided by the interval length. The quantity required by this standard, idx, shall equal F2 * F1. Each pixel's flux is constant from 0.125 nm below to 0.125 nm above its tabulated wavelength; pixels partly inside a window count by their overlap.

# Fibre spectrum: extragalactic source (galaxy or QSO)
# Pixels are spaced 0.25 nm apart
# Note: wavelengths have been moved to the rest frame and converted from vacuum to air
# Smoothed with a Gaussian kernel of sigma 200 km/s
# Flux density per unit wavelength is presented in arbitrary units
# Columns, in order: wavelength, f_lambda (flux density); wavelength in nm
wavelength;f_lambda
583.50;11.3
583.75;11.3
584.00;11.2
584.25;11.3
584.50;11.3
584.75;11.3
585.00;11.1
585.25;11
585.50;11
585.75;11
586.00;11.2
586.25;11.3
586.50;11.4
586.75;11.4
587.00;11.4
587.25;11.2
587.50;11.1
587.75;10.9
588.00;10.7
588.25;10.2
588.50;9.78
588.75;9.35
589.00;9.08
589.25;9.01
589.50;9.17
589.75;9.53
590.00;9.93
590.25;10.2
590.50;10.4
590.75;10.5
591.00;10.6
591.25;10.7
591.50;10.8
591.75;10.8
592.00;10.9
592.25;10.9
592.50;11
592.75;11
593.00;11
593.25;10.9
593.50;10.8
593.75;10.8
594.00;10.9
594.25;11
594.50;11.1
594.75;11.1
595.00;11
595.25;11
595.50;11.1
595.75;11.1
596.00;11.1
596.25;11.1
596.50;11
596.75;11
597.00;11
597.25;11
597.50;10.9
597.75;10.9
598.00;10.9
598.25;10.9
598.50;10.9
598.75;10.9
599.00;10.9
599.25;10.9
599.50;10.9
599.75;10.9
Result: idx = 5.7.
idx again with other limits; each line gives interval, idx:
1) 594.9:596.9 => 0.6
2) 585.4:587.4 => 1.8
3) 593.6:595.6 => 1.1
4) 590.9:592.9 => 1.4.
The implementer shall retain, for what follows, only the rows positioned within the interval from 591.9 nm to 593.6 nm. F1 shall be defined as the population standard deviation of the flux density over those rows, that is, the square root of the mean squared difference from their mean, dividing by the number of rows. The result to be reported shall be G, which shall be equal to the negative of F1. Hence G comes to -0.07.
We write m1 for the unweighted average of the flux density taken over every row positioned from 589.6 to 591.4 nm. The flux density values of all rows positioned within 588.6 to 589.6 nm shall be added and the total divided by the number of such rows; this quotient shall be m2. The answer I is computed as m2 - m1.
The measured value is -1.1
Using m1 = 10.3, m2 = 9.2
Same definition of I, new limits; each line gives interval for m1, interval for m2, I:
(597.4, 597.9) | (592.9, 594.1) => 0.0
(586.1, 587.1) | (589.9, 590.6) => -1.2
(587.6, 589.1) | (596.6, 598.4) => 0.9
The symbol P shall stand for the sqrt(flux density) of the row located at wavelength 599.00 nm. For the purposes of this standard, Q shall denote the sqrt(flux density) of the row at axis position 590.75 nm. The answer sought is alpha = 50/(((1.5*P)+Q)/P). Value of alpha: 20.1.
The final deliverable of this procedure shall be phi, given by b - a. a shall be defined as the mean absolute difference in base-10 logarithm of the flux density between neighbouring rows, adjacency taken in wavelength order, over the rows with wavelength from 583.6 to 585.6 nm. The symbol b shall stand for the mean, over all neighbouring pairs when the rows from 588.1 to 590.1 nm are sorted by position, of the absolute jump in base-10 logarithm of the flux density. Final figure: 0.011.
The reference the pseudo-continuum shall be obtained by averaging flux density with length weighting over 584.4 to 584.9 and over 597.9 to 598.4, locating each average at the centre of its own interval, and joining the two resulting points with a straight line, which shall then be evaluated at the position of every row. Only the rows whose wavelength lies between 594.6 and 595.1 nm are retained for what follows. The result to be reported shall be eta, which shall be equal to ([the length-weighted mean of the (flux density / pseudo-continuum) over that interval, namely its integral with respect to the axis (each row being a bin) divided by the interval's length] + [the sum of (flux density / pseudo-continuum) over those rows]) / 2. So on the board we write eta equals 1.5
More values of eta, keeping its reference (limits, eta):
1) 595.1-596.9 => 4.0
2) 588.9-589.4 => 1.2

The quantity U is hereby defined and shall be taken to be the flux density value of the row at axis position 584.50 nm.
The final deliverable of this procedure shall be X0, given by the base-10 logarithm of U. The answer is 1.053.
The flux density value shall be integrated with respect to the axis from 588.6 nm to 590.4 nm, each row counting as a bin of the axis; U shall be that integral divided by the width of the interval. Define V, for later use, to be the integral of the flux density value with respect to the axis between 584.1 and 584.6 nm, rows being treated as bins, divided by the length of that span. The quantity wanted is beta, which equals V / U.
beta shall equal 1.19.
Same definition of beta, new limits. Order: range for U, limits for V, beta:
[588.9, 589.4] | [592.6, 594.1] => 1.20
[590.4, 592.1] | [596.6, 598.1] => 1.03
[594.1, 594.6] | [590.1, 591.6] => 0.95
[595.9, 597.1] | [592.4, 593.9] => 0.99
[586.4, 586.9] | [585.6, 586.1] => 0.97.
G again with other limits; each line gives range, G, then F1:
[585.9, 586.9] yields -0.08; 0.08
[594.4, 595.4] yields -0.05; 0.05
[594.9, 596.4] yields -0.05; 0.05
